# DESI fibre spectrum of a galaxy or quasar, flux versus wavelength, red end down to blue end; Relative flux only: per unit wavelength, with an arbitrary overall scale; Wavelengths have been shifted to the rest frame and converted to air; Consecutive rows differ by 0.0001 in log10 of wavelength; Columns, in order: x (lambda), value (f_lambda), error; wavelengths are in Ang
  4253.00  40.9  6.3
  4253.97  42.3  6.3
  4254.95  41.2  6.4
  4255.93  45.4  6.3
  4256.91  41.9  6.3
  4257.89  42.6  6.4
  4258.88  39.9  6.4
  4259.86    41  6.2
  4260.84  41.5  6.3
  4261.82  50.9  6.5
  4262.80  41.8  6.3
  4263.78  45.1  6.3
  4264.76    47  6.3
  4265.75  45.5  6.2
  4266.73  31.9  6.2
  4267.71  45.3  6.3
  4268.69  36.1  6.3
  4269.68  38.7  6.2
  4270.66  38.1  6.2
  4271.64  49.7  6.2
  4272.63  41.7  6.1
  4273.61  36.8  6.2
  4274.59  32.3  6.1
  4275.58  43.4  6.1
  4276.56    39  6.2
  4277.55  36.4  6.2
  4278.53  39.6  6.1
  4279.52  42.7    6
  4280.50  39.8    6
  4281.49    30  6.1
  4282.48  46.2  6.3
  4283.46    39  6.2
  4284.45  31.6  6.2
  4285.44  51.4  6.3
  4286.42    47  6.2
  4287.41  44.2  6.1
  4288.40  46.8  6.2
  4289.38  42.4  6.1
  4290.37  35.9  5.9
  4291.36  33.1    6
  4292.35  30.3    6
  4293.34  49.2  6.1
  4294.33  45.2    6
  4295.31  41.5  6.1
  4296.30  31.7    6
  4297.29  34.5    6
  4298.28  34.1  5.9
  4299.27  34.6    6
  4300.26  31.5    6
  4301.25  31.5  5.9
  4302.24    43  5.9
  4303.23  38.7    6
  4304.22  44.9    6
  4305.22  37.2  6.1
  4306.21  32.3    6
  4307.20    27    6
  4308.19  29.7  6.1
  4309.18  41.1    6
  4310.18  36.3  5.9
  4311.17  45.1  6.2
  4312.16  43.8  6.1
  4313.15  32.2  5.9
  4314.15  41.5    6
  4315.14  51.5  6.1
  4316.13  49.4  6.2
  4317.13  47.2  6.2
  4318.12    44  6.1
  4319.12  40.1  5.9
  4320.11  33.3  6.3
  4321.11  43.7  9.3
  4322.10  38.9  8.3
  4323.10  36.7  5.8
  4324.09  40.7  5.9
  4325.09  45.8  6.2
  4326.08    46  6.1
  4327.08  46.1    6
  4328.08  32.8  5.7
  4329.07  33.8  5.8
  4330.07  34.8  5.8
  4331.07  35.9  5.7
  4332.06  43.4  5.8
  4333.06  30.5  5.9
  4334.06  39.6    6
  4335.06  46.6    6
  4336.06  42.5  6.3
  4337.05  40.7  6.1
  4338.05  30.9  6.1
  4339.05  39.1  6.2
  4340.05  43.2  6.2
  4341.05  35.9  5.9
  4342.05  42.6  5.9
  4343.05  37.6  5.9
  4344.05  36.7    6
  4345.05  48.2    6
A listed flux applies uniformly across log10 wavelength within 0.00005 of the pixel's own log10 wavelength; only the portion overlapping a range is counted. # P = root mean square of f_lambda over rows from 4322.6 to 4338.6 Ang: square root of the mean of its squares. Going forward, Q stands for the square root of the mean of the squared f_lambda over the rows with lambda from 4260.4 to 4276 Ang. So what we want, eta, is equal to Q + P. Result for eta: 81.5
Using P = 40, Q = 42.0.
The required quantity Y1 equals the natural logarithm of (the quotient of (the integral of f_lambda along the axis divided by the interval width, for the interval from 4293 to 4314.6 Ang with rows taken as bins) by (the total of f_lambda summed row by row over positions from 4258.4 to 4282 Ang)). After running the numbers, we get -3.3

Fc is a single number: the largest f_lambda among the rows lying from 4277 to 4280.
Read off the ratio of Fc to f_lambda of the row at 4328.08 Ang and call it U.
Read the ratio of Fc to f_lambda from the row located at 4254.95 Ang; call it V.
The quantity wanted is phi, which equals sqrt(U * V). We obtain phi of 1.16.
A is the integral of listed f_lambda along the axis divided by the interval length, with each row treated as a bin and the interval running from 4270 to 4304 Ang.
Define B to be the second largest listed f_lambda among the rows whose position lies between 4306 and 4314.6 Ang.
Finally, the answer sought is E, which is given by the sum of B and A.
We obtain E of 83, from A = 39.3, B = 43.8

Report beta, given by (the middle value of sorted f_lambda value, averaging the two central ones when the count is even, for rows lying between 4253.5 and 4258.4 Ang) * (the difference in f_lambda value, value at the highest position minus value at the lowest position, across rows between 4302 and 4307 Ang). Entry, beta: -453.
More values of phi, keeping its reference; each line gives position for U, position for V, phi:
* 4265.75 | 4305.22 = 1.04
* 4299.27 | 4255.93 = 1.08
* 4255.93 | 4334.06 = 1.01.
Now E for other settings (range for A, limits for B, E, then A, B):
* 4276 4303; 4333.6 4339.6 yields 81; 39.0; 42.5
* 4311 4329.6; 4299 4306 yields 85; 41.6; 43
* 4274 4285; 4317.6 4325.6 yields 82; 38.2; 44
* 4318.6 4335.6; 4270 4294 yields 89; 39.3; 49.7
